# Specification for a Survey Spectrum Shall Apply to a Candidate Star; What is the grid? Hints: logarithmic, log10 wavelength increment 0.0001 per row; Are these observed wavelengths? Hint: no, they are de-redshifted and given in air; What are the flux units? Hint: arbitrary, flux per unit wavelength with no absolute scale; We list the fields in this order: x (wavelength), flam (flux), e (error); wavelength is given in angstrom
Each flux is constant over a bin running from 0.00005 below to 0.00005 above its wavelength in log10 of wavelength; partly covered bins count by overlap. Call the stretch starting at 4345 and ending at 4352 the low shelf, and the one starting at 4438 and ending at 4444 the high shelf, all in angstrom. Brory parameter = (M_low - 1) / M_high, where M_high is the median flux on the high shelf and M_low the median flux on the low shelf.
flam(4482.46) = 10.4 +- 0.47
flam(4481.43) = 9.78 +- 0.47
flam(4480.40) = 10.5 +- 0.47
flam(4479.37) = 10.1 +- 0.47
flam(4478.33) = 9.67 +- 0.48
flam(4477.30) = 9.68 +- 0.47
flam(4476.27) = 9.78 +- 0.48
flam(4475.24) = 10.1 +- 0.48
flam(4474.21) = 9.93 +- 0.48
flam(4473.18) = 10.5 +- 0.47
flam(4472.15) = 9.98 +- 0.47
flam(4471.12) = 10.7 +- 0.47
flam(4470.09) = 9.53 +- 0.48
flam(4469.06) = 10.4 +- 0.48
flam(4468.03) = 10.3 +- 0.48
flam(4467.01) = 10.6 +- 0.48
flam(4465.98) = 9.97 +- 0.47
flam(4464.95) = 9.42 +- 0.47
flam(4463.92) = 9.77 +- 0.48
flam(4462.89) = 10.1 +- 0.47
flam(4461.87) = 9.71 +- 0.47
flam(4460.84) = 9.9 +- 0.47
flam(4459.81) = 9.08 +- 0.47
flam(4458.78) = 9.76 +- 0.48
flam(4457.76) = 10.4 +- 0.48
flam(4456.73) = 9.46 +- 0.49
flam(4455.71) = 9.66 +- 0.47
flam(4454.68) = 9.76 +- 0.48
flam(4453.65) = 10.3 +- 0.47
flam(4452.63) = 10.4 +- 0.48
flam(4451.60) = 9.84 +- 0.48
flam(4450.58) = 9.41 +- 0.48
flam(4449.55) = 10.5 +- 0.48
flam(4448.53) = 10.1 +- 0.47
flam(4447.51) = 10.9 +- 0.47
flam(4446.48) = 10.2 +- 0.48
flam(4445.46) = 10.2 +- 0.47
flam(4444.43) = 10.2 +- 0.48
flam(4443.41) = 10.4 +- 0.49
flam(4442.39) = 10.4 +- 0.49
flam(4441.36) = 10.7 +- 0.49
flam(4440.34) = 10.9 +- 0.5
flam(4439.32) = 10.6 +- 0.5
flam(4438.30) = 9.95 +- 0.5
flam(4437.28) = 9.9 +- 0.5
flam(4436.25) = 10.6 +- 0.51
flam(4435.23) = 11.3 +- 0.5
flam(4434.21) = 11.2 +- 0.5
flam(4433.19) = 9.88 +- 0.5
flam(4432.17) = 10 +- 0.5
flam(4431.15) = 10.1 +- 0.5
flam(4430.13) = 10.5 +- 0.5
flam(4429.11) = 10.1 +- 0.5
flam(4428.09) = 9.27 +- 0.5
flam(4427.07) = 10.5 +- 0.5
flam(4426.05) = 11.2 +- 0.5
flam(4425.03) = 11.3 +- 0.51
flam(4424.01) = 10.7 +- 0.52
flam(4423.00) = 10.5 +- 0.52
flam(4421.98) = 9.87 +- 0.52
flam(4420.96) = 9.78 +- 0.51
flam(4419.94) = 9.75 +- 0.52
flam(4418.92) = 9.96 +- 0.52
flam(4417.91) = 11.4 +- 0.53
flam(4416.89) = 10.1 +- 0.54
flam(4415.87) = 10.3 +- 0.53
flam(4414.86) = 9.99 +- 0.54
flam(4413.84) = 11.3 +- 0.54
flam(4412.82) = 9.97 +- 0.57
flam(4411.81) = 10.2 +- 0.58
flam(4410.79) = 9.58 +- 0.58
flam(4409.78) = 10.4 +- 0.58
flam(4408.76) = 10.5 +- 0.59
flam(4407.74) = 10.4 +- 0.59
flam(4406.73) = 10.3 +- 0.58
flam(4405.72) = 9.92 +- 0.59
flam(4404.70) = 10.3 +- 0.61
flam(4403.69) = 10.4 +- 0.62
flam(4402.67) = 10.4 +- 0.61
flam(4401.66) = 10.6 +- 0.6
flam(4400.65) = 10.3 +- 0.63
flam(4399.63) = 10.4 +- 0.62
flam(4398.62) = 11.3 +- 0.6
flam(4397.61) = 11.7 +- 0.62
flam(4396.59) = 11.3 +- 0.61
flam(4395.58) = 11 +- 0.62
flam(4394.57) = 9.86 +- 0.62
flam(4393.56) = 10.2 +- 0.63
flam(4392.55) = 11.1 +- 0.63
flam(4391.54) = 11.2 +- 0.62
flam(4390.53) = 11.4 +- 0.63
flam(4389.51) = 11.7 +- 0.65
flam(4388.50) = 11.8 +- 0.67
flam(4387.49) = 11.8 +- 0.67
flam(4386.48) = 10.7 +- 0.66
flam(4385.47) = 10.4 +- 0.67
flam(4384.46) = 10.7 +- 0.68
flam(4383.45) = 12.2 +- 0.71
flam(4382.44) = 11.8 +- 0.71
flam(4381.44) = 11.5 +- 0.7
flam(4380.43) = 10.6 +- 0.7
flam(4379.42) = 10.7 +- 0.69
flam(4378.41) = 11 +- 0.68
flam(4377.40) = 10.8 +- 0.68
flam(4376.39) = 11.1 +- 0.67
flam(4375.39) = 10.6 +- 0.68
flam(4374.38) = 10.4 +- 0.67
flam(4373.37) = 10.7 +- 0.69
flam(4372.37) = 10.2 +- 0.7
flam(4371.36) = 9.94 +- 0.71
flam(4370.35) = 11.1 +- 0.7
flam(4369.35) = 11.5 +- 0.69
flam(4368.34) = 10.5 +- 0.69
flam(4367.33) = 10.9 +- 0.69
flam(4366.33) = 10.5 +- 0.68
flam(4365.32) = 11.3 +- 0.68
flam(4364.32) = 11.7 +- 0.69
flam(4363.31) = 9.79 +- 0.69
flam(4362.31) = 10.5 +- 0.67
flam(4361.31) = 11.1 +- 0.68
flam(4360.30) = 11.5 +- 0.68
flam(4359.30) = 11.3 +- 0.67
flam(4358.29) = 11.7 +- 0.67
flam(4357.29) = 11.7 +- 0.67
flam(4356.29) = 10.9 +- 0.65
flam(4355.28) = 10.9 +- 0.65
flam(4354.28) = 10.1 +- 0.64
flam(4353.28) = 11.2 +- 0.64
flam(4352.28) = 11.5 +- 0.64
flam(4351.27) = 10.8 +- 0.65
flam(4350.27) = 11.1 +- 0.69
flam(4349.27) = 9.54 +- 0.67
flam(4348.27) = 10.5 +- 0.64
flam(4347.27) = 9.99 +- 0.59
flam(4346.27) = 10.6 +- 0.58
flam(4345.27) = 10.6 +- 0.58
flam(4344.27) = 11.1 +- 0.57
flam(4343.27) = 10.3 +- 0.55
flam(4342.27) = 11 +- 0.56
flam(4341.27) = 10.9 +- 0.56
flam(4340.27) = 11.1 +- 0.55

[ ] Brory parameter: 0.91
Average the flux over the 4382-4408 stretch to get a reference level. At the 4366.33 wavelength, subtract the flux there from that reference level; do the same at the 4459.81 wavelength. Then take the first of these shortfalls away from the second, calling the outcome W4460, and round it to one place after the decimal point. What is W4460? 1.4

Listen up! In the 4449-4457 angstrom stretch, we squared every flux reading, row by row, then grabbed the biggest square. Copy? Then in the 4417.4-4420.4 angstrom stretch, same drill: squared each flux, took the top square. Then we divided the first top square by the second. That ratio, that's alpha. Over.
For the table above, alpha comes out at 0.848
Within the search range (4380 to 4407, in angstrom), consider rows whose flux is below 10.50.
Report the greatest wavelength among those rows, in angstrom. 4406.73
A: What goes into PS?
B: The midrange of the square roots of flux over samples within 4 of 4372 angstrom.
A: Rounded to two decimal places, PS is 3.27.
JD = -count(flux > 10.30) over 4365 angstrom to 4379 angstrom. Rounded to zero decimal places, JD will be -12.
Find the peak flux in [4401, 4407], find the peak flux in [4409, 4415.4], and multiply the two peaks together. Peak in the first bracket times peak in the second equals 119.8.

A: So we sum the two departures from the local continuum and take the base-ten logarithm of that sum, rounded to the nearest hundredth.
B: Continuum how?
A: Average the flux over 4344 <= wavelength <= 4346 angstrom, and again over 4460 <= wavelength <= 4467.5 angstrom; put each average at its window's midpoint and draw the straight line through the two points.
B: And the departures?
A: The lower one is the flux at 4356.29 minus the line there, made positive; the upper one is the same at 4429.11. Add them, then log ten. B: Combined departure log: -0.63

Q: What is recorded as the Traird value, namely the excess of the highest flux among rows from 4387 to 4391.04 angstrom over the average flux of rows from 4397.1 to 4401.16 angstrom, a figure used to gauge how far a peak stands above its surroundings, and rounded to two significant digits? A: 0.88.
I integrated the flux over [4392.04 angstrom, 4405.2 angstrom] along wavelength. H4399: 141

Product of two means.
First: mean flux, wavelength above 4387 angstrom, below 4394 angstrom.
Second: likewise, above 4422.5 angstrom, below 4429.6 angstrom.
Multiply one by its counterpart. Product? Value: 119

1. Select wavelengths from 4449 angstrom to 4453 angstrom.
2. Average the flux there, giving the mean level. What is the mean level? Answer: 10.0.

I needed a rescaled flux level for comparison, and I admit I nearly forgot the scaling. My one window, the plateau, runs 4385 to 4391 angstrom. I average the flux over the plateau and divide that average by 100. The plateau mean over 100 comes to 0.113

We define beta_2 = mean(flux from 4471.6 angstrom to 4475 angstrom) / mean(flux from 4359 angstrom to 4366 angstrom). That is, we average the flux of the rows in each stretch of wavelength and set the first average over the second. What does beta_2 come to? 0.92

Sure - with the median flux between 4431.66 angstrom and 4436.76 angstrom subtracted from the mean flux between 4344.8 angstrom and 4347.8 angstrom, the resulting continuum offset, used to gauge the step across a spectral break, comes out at -0.20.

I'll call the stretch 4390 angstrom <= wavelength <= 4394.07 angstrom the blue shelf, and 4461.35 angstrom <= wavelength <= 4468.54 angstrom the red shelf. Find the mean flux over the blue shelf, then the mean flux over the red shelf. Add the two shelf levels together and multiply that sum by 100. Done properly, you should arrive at 2096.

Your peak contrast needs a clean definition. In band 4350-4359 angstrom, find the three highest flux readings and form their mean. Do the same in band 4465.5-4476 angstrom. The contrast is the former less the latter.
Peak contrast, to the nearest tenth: 1.0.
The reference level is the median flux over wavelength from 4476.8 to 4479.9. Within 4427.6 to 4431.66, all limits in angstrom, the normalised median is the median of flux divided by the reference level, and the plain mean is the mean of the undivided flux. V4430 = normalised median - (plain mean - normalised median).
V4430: -7.91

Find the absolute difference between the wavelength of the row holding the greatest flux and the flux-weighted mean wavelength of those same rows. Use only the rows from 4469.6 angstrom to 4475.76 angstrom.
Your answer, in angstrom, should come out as 1.6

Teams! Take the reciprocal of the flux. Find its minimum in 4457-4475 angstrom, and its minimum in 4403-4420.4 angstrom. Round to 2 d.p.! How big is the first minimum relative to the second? 1.07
